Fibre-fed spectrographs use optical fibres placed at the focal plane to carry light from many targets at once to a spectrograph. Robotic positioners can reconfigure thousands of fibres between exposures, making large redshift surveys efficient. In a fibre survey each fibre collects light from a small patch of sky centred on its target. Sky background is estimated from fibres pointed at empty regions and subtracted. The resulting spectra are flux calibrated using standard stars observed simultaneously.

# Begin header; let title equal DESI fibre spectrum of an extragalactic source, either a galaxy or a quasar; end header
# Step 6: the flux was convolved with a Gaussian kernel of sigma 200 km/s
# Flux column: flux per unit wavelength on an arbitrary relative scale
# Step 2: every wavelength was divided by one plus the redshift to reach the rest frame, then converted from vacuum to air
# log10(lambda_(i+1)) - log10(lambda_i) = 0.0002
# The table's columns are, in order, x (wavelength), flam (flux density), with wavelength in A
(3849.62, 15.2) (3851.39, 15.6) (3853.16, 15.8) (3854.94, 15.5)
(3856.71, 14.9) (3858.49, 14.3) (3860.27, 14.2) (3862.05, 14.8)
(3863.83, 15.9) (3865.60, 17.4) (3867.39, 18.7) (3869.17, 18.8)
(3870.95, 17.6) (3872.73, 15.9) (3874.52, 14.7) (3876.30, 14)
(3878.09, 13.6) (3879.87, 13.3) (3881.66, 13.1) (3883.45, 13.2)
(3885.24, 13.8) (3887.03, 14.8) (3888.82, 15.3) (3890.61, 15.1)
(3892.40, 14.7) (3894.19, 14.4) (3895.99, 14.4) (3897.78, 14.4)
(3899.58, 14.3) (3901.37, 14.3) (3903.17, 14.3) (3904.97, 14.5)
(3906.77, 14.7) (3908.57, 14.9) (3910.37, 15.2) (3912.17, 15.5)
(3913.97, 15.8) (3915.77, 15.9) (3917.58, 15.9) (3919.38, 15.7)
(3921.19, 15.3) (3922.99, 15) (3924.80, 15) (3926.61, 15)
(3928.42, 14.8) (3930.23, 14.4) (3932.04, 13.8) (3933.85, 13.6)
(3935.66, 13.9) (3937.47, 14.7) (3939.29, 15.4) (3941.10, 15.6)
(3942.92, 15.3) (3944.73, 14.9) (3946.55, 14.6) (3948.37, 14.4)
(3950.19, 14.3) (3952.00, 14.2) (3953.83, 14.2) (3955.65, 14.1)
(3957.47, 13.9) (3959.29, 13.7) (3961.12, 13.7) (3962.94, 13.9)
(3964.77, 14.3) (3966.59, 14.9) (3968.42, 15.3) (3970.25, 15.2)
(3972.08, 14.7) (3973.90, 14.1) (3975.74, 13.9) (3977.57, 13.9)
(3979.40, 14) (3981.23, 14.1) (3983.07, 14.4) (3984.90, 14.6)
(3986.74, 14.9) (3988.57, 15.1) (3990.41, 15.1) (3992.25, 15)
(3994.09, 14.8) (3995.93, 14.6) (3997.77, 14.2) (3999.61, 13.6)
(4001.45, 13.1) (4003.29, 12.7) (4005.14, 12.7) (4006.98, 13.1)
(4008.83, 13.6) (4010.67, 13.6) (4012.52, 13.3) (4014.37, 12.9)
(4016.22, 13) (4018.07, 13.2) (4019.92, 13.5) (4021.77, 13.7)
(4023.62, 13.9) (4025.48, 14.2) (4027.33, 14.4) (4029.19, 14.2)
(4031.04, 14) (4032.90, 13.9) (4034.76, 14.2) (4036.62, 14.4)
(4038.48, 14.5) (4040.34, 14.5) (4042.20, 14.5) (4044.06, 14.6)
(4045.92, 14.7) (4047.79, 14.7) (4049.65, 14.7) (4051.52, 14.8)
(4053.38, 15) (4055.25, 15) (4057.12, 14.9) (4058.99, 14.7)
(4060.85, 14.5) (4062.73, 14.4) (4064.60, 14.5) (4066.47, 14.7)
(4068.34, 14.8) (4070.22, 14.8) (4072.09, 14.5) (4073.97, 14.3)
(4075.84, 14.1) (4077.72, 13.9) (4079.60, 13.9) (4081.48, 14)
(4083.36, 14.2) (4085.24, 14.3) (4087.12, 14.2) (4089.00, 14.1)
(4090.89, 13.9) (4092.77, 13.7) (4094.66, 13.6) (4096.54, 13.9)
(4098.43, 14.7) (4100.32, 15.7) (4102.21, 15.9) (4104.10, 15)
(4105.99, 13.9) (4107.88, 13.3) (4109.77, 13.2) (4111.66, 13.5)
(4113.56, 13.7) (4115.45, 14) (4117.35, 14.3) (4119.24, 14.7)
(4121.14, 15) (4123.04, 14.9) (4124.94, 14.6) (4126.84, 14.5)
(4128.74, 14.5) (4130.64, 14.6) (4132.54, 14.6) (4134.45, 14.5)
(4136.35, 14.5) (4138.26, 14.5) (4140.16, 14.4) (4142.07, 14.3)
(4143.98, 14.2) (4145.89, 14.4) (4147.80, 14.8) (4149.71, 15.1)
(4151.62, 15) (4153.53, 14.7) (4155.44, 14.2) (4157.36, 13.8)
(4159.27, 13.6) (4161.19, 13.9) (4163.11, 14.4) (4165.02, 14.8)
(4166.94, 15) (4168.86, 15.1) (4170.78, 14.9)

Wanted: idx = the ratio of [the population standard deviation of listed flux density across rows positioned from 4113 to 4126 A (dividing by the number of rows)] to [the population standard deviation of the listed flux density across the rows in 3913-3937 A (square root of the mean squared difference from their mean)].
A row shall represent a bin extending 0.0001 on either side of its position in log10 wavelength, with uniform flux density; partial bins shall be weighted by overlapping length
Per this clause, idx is 0.6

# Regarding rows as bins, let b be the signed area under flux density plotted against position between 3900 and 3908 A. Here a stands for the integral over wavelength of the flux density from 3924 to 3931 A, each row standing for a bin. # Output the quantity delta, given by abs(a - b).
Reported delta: 12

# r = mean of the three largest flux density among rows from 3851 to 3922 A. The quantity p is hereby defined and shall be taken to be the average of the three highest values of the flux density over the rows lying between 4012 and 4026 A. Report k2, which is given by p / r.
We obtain 0.76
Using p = 13.93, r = 18.4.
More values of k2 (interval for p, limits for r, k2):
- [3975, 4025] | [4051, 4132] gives 0.97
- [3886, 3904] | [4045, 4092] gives 1.01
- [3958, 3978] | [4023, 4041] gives 1.05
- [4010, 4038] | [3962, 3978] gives 0.95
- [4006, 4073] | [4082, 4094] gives 1.05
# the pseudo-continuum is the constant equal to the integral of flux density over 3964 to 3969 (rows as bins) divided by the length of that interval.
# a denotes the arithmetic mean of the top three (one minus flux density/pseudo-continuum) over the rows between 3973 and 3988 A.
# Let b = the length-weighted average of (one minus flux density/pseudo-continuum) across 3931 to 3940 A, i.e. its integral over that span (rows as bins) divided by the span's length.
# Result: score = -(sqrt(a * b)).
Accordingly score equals -0.048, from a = 0.060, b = 0.04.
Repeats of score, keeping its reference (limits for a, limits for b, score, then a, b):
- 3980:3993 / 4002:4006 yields -0.066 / 0.031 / 0.14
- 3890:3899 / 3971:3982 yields -0.037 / 0.029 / 0.05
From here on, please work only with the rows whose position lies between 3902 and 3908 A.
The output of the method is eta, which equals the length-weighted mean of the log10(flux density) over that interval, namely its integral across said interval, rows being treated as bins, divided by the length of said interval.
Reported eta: 1.160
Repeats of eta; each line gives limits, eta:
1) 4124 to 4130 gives 1.163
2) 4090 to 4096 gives 1.139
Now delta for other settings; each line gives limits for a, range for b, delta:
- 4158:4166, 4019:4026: 17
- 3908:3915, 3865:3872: 19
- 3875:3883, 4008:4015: 15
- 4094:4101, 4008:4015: 8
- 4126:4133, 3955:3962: 5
